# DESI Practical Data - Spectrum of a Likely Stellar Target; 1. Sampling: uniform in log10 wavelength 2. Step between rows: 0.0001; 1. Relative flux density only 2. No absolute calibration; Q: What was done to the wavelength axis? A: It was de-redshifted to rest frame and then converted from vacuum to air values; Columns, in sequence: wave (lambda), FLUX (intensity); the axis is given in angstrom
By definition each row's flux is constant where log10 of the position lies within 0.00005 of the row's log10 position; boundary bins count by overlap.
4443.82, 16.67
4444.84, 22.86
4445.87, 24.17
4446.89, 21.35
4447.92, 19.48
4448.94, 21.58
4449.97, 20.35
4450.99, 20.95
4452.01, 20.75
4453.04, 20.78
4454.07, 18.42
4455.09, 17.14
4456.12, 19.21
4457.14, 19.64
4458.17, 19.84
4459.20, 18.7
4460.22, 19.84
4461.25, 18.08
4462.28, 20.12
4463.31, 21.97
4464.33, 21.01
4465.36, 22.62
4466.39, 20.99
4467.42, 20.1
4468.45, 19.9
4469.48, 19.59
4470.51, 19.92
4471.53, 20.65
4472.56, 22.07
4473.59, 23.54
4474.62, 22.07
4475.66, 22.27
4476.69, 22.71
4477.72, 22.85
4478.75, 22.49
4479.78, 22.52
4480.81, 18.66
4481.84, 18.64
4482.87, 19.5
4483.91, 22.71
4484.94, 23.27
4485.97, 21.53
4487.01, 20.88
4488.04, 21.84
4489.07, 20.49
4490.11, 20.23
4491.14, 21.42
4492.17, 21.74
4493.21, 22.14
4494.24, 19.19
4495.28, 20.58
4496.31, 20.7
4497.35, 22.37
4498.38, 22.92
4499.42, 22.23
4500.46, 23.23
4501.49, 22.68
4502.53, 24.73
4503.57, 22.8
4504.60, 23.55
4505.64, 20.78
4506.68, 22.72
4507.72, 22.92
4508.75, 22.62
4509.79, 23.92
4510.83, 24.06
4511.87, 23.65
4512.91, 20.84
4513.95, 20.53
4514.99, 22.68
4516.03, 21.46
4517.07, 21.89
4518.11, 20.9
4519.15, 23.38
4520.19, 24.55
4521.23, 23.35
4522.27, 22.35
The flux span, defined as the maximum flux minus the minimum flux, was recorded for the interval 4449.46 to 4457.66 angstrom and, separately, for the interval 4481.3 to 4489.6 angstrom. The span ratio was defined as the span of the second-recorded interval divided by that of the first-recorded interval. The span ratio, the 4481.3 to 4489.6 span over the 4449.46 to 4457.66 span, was 1.2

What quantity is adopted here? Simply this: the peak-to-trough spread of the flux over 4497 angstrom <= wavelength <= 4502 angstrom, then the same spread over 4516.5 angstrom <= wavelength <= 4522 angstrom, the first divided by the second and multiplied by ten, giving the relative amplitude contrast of 2.7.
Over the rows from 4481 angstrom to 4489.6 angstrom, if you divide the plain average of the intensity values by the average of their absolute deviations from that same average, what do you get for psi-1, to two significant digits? 17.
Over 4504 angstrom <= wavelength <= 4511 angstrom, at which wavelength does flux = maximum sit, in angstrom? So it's 4510.83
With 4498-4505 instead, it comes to 4502.53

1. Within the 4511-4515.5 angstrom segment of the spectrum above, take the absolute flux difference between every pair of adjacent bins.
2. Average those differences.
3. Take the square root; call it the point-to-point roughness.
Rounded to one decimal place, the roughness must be 1.3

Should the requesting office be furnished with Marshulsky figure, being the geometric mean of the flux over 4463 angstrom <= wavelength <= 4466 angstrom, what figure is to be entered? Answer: 21.9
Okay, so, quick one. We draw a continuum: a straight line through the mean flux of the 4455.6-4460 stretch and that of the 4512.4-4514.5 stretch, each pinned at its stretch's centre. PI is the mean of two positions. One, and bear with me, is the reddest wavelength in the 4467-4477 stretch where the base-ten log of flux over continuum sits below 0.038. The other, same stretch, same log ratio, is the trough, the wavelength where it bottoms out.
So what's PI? 4470.5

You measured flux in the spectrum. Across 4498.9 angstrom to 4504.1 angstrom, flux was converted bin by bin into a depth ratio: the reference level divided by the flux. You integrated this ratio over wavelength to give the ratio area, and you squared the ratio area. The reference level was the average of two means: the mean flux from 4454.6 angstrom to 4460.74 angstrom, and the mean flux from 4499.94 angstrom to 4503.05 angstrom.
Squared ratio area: 23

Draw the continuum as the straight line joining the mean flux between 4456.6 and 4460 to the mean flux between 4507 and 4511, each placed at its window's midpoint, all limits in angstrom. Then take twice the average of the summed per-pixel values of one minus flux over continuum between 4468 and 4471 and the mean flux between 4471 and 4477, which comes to 22.3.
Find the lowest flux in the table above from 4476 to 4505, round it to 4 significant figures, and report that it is 18.64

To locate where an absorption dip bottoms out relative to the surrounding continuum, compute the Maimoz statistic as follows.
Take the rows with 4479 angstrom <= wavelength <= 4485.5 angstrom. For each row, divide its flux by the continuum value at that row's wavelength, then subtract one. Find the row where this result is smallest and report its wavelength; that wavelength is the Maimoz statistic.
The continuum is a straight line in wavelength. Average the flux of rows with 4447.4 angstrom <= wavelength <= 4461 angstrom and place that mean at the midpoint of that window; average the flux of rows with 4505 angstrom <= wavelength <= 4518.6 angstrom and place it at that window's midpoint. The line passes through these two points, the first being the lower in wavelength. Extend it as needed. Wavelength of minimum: 4481.84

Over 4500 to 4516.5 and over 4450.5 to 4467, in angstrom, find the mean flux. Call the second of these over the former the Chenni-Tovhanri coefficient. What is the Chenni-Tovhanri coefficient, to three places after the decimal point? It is 0.881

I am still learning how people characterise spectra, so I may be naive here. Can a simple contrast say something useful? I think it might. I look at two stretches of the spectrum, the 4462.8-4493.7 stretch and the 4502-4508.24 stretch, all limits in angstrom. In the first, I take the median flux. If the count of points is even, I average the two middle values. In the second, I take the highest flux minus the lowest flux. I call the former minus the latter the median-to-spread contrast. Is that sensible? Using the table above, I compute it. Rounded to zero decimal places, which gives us 18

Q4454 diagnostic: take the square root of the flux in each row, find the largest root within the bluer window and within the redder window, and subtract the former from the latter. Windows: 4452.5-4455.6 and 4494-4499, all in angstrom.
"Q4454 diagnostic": 0.23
